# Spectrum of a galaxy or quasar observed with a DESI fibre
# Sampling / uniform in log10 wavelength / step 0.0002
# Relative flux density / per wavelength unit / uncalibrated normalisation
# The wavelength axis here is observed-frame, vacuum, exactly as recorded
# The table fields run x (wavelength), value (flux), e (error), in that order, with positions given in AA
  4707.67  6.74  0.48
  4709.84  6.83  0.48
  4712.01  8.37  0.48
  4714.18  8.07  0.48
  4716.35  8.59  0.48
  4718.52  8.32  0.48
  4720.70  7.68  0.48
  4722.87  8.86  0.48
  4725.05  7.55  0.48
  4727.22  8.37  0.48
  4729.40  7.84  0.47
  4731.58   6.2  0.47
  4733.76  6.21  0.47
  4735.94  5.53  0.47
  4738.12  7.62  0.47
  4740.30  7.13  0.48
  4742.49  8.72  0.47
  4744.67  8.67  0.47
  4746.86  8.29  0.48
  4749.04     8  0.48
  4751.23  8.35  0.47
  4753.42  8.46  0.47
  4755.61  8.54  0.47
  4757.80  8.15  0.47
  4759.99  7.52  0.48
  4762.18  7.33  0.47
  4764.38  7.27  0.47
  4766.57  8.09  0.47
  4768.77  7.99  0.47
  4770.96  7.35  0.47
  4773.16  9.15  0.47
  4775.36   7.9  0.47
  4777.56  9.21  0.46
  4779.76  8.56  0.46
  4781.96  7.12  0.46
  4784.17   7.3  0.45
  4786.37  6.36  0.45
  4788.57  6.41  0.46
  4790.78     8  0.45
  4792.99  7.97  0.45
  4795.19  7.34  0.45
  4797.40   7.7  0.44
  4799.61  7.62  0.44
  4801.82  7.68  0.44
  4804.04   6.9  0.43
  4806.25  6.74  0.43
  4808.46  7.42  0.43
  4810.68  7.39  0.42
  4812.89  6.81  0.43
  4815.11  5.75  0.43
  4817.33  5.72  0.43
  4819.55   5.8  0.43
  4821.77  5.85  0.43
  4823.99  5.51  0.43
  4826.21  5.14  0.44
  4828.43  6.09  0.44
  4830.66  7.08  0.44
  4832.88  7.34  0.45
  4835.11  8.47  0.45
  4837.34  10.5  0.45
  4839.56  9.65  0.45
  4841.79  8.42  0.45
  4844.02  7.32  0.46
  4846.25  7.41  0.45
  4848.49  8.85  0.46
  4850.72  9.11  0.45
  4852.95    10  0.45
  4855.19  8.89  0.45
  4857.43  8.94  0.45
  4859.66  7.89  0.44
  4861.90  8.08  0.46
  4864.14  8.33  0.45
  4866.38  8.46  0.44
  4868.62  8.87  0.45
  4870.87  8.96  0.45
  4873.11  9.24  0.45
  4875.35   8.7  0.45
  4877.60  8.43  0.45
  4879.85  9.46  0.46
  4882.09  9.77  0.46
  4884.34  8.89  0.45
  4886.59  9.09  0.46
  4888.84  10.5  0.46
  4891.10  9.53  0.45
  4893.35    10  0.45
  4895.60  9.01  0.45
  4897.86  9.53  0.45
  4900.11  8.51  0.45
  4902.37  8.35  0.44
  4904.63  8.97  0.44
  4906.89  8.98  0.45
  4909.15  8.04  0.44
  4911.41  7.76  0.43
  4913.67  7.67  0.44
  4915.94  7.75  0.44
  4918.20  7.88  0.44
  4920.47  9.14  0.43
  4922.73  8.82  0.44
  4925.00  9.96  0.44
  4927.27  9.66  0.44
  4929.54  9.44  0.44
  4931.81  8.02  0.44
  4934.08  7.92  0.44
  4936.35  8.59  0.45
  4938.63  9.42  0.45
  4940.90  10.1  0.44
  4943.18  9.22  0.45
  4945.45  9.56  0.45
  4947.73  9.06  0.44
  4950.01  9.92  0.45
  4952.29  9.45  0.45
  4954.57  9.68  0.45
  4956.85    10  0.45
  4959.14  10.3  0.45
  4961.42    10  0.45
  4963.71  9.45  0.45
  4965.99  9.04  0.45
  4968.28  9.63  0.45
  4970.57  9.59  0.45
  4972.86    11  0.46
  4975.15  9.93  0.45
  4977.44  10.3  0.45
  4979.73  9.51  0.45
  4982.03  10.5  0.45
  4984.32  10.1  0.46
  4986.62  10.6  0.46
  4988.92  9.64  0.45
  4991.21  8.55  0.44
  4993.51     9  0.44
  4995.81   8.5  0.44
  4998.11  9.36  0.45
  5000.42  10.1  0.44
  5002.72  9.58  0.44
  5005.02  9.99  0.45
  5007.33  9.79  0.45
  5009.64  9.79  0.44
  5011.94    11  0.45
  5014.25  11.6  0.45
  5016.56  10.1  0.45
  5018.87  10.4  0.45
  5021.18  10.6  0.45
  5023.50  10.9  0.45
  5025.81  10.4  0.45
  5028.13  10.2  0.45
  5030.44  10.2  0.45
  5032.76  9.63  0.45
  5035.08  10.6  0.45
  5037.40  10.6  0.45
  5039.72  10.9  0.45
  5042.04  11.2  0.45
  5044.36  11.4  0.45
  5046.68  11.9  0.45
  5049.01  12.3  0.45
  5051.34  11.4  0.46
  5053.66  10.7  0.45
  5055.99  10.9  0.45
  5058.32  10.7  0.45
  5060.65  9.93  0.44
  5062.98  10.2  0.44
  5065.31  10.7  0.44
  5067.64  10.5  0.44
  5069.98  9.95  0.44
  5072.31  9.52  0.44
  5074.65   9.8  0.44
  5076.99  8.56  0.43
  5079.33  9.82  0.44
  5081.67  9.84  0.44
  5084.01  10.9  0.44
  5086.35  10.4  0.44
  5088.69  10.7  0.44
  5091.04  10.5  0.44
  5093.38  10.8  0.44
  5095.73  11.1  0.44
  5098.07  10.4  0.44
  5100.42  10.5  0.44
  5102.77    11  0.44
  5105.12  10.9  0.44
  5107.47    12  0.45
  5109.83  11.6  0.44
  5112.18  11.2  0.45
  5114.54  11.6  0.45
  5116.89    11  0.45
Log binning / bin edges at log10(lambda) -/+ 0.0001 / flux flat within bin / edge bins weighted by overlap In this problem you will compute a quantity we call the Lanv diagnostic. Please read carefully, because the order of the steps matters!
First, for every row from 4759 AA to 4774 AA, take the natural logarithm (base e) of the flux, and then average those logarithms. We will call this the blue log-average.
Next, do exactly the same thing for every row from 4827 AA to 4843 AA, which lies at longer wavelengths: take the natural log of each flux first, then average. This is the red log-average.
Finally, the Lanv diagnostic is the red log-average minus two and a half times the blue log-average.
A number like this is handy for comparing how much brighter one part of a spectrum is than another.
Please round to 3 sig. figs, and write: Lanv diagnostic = -3.04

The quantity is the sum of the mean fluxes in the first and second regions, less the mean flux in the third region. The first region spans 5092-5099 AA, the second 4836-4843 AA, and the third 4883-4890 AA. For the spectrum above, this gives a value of 10.8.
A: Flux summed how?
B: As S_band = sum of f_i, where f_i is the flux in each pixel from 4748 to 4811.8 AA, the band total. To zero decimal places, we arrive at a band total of 224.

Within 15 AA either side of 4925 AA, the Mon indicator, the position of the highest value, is 4925.00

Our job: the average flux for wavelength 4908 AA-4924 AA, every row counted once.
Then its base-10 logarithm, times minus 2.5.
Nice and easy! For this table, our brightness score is -2.28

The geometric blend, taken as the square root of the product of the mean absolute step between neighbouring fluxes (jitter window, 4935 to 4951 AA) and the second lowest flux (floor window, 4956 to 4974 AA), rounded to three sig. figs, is 2.54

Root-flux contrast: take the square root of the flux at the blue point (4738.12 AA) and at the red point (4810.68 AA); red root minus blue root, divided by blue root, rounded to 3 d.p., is -0.015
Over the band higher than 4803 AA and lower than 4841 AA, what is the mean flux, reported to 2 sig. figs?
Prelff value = 7.0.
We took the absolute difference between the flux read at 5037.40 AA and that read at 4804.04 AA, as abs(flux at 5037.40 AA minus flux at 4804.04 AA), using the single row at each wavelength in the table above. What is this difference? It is 3.7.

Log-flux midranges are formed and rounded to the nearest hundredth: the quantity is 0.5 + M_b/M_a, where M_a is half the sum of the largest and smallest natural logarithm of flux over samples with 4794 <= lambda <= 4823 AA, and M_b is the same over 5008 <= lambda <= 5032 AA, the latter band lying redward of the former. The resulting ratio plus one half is 1.75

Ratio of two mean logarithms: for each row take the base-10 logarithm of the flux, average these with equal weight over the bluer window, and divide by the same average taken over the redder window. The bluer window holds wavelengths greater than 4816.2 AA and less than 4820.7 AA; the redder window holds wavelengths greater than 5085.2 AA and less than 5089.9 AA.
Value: 0.74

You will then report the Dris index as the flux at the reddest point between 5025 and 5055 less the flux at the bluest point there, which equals 0.3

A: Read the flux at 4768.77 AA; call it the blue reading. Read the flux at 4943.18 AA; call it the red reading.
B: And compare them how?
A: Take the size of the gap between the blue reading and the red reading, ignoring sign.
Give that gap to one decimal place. 1.2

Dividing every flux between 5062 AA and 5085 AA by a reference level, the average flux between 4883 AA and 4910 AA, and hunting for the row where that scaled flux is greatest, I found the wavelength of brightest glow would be 5084.01 AA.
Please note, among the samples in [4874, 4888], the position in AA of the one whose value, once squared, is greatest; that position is 4882.09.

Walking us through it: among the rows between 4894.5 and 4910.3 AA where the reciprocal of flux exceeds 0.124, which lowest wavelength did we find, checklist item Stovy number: 4909.15 AA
